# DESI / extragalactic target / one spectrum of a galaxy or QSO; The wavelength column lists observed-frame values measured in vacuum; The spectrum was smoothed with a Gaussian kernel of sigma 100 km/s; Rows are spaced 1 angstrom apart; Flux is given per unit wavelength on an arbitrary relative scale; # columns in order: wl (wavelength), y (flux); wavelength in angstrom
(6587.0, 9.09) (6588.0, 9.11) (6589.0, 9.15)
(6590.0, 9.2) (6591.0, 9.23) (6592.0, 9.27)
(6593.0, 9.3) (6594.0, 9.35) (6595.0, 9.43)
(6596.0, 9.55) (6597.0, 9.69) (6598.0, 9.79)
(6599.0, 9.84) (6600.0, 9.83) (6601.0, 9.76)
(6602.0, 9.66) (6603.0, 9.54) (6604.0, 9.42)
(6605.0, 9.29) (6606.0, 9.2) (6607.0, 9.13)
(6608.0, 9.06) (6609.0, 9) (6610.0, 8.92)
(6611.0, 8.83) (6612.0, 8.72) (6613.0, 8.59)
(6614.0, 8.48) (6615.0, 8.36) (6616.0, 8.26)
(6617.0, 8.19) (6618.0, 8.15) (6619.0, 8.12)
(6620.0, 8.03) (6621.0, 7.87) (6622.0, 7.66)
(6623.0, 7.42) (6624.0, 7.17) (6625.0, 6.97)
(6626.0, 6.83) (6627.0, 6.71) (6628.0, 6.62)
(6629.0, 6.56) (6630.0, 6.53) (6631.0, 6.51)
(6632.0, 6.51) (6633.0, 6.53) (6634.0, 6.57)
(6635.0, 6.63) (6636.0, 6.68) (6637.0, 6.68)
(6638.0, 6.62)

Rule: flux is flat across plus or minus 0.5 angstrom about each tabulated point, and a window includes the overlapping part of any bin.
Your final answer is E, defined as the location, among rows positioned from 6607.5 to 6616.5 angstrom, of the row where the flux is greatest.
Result 6608.0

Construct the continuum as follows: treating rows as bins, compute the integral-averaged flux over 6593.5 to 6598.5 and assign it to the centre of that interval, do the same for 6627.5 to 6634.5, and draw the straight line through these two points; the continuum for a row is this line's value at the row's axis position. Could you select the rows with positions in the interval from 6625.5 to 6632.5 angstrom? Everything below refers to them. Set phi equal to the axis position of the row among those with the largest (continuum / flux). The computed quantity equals 6628.0 angstrom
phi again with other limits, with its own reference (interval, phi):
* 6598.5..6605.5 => 6605.0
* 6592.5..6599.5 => 6593.0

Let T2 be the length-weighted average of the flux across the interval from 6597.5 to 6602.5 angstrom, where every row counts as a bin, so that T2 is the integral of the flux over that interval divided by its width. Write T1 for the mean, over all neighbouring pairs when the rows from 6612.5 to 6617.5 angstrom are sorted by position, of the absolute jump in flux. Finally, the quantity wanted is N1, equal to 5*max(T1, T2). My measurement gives 48.9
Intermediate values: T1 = 0.10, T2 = 9.8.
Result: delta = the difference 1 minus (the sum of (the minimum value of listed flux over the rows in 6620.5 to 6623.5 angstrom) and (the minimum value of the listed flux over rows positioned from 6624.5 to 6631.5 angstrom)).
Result -12.9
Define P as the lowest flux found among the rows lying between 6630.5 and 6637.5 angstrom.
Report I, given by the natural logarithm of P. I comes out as 1.87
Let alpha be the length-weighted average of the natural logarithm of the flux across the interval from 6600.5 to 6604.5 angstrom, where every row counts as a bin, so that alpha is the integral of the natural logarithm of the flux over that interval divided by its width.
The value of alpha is 2.26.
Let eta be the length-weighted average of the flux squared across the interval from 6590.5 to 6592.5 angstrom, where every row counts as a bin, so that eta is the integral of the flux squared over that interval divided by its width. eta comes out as 86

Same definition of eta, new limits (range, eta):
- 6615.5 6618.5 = 67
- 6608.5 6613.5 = 78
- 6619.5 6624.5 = 58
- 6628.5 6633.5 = 43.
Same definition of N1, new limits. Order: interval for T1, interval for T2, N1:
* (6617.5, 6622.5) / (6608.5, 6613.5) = 44.1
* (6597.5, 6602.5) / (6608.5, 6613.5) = 44.1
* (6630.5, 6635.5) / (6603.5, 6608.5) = 46.1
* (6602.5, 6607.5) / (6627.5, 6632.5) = 32.7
